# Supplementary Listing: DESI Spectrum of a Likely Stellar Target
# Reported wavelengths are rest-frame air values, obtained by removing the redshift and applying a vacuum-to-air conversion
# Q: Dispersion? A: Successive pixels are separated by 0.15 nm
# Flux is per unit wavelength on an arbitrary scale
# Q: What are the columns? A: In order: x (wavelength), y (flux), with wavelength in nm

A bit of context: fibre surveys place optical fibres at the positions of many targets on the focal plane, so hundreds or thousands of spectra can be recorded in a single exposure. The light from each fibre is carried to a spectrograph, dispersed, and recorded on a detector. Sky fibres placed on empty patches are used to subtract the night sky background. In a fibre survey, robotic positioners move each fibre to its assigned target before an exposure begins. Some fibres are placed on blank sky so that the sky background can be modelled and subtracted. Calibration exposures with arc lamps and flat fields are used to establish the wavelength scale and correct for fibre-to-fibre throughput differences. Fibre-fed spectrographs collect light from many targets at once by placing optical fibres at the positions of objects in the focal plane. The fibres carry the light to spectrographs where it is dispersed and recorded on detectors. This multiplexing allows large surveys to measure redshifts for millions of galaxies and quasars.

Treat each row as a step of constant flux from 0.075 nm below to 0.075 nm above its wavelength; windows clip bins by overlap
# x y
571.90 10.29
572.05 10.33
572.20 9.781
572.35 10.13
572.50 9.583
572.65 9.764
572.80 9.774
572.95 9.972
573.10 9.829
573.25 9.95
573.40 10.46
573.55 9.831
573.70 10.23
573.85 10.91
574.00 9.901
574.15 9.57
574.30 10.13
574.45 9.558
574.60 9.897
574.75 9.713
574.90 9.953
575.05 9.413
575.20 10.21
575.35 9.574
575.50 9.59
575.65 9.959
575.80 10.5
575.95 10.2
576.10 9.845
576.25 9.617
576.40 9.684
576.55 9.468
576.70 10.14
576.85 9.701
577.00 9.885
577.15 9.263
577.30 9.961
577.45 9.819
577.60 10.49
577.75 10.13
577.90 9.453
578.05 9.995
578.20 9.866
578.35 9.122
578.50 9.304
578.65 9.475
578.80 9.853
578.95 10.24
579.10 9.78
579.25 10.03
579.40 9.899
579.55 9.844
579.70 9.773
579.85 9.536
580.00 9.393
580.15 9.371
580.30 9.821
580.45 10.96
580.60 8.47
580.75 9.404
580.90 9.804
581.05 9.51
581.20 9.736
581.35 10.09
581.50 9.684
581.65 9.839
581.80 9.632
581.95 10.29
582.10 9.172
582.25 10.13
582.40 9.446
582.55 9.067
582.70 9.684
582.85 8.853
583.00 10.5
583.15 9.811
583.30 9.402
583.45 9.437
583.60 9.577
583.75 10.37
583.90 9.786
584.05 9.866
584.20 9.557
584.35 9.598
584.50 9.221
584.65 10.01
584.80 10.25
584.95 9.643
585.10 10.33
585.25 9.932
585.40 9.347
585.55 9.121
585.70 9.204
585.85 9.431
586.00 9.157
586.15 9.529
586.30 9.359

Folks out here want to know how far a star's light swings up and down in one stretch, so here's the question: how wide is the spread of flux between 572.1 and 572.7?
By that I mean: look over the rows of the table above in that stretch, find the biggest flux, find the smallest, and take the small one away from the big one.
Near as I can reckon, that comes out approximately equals 0.55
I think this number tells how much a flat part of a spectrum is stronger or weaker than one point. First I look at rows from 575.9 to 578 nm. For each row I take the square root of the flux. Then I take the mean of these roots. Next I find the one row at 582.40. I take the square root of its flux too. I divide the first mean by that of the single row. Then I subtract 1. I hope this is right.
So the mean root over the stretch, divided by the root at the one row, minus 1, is 0.020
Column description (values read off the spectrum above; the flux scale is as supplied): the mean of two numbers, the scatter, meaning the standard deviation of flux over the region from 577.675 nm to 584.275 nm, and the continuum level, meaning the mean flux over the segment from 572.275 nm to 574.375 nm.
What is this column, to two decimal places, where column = 5.22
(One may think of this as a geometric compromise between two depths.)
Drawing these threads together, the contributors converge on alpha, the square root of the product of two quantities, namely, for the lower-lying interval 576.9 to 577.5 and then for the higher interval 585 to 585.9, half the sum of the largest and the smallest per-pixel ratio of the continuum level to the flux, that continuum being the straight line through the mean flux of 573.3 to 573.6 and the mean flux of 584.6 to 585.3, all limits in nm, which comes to 1.04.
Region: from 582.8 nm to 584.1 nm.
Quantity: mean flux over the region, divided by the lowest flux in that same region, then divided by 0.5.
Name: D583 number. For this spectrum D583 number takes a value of 2.20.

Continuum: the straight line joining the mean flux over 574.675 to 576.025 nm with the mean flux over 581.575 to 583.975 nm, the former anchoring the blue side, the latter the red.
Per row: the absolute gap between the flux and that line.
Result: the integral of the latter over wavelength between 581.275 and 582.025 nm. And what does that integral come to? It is 0.177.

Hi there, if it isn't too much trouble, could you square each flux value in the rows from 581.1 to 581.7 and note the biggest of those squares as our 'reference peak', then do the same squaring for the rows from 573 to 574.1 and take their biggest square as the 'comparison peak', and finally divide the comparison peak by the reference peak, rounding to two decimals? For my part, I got 1.17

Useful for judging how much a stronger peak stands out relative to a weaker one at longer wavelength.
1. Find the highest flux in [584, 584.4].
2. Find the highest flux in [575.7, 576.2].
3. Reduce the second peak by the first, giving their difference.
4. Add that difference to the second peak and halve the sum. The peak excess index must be 5.57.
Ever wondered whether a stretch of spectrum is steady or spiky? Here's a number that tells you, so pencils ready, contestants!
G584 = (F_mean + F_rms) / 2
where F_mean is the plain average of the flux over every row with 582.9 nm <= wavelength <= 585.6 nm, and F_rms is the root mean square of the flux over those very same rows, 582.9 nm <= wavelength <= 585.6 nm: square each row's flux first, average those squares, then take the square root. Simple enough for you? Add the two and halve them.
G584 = 9.77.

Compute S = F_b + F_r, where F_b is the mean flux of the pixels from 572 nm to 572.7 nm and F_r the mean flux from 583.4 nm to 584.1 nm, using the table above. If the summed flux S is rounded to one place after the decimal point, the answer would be 19.7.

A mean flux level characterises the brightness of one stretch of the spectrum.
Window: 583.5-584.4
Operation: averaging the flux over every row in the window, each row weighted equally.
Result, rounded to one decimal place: 9.8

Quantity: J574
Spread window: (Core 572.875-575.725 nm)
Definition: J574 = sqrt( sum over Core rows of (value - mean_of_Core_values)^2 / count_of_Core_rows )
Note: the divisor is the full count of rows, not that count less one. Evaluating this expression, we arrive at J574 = 0.35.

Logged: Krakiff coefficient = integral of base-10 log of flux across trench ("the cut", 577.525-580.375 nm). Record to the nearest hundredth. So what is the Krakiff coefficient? 2.82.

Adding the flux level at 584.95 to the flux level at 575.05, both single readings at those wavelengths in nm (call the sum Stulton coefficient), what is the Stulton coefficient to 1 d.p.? 19.1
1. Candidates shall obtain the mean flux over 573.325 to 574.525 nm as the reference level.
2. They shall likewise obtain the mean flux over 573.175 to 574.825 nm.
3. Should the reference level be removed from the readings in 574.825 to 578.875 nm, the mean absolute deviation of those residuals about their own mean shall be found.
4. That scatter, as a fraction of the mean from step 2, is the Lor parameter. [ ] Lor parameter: 0.0287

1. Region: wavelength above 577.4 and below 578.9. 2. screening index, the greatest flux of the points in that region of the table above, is 10.49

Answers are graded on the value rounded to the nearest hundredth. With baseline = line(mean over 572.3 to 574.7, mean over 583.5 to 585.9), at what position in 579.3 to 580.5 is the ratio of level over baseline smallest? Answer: 580.15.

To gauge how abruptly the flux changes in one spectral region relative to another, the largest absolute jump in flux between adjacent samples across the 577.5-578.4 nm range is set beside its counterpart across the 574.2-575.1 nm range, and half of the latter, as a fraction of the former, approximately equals 0.38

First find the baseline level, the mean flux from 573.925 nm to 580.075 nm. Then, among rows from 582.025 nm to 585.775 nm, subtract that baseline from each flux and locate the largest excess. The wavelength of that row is 583.00 nm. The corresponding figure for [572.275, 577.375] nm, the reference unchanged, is 573.85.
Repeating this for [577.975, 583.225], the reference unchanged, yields 580.45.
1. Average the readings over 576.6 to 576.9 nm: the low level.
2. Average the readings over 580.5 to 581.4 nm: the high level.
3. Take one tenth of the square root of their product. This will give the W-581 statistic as 0.971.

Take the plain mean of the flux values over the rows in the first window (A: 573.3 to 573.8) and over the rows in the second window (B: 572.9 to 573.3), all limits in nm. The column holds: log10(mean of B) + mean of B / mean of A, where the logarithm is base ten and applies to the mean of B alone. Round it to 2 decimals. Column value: 1.97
